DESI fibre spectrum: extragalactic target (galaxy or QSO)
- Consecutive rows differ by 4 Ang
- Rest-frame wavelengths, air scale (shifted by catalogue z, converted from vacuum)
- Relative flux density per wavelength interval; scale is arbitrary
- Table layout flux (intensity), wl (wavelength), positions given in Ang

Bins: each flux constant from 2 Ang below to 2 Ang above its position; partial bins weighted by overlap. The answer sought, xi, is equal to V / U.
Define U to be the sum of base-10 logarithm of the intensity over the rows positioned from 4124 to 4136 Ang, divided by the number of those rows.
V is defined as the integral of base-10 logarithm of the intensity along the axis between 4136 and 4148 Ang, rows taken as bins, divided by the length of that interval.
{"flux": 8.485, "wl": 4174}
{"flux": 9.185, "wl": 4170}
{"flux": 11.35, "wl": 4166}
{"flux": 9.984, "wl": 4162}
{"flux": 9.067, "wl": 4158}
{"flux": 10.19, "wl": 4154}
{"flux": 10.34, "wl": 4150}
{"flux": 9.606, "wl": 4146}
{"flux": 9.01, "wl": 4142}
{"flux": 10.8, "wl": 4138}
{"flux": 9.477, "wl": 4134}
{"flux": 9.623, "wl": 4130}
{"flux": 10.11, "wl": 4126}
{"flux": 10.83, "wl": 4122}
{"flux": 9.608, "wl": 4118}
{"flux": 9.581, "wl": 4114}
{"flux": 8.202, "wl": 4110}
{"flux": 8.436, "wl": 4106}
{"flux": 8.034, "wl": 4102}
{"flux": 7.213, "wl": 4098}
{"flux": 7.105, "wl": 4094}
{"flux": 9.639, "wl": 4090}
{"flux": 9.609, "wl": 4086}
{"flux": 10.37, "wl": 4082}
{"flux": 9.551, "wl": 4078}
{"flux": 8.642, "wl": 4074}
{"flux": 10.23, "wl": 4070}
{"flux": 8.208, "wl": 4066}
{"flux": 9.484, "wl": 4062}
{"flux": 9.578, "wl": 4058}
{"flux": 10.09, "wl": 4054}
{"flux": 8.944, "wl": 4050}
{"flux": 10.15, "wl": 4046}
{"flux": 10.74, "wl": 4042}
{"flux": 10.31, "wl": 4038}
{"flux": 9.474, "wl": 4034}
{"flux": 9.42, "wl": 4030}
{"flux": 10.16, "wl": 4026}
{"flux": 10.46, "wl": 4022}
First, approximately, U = 0.99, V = 0.990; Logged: 1.00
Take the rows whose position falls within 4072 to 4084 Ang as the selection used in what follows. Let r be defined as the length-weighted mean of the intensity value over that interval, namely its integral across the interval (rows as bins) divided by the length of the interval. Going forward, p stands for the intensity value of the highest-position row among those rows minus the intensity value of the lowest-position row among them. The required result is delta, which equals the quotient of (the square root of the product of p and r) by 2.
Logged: 2.03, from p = 1.7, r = 9.5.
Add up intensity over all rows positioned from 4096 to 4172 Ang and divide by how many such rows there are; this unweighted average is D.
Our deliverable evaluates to 9.5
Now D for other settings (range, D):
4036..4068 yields 9.7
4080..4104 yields 8.7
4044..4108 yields 9.1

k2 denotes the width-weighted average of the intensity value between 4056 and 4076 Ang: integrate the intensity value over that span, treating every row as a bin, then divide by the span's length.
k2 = 9.2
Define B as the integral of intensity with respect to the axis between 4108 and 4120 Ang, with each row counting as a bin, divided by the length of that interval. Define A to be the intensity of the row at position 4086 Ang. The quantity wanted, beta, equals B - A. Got -0.5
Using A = 9.609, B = 9.1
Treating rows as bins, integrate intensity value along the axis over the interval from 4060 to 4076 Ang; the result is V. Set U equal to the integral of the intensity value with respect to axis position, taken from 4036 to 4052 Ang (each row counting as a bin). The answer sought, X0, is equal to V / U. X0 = 0.91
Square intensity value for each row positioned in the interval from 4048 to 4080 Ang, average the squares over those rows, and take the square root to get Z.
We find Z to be 9.4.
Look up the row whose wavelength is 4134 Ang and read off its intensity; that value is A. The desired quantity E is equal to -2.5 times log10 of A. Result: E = -2.44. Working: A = 9.477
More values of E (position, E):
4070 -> -2.52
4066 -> -2.29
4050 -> -2.38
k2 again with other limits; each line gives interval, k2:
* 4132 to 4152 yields 9.8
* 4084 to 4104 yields 8.3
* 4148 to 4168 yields 10.2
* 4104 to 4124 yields 9.3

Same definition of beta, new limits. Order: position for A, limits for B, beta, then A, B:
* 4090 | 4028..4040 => 0.1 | 9.639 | 9.7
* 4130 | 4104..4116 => -0.9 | 9.623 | 8.7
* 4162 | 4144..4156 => 0.1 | 9.984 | 10.0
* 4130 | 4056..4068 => -0.5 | 9.623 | 9.1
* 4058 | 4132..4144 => 0.2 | 9.578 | 9.8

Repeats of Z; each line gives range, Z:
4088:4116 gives 8.4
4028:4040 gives 9.7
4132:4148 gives 9.7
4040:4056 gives 10.0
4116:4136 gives 9.9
